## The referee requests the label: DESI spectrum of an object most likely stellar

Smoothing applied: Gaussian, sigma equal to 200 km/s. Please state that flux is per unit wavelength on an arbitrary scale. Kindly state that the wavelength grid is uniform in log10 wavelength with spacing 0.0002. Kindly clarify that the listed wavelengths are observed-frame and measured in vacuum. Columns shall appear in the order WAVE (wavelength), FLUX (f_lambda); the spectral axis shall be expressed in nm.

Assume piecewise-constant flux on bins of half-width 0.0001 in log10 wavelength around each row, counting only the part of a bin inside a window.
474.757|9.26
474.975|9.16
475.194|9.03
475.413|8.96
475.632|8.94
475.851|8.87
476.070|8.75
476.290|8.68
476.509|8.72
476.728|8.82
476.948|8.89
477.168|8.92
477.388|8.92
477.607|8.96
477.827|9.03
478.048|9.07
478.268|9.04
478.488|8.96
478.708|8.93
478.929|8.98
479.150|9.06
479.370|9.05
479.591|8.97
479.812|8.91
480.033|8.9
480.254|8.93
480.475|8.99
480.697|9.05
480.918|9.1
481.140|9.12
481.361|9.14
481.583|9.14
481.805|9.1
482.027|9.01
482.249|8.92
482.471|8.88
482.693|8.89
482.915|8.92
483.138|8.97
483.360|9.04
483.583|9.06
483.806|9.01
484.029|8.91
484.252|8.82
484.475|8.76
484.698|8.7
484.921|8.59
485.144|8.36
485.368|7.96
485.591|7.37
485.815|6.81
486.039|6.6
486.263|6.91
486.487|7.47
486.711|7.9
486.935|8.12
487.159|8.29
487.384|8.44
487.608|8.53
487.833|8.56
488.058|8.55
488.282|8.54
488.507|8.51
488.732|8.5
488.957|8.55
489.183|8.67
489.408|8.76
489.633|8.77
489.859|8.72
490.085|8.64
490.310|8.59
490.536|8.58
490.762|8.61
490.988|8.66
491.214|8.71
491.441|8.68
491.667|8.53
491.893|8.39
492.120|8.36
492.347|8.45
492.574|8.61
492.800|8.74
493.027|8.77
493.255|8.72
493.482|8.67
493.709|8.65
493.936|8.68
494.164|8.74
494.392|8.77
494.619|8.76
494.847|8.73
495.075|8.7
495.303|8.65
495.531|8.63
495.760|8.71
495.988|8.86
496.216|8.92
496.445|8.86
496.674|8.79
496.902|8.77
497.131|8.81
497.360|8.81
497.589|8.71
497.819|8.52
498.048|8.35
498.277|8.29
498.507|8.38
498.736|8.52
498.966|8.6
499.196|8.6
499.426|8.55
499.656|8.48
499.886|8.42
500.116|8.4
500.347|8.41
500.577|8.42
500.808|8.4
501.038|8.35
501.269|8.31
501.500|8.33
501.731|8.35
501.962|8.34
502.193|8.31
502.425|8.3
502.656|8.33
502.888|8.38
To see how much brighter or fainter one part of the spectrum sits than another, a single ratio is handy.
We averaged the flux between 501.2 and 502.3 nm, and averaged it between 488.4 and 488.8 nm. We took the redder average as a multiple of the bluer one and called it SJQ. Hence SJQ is 0.98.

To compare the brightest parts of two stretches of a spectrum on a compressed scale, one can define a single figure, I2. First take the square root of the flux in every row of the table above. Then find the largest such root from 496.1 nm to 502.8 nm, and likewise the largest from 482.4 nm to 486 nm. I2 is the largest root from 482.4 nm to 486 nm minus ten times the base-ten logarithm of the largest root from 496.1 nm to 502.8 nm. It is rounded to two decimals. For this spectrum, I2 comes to -1.74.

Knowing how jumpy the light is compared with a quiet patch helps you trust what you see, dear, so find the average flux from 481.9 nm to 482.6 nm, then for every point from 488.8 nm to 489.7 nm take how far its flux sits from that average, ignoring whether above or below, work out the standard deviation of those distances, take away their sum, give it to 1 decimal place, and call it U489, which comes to -0.9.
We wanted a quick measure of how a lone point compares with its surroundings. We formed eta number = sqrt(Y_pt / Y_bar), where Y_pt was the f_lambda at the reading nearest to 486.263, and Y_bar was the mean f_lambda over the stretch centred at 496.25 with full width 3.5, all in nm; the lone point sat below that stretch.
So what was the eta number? 0.89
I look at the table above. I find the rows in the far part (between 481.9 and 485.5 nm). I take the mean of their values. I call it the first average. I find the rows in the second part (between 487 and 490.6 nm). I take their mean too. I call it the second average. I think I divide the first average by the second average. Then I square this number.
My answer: 1.05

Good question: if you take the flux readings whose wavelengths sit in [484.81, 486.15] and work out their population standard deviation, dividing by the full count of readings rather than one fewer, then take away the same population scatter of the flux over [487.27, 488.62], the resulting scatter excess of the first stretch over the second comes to 0.71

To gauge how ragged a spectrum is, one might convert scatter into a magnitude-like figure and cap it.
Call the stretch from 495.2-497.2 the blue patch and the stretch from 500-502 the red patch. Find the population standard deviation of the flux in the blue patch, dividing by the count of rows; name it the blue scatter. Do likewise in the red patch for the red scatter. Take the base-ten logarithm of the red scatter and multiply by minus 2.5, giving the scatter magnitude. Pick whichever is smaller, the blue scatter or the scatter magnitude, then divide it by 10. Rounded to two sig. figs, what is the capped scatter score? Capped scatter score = 0.0093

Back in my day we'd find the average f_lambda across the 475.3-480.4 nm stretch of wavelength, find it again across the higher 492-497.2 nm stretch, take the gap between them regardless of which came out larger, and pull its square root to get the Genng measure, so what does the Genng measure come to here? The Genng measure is 0.46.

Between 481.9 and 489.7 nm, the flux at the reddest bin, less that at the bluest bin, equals -0.2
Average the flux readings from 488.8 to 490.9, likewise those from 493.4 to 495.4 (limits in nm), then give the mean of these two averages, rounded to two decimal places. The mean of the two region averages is 8.68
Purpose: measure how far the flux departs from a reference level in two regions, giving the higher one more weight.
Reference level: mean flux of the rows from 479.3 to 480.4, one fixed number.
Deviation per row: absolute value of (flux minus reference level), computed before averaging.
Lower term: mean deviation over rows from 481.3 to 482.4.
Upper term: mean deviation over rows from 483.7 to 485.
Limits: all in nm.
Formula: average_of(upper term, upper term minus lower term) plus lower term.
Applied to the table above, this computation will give 0.23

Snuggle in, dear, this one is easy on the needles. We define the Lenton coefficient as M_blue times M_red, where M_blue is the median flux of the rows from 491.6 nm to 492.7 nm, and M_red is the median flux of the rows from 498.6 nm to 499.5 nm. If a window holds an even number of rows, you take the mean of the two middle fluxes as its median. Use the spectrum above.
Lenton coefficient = 72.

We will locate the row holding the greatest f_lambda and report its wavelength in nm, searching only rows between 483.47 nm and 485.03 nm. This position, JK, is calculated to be 483.583 nm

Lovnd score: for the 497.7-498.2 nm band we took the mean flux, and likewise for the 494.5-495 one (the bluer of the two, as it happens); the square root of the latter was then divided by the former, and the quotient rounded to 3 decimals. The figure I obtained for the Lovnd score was 0.351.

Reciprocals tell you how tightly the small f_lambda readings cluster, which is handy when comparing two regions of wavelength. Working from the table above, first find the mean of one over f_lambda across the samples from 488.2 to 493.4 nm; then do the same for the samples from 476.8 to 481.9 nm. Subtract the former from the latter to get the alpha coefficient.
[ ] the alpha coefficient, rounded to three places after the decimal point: -0.005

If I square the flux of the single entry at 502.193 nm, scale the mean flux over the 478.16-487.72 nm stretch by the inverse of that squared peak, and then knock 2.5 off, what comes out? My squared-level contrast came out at -2.375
